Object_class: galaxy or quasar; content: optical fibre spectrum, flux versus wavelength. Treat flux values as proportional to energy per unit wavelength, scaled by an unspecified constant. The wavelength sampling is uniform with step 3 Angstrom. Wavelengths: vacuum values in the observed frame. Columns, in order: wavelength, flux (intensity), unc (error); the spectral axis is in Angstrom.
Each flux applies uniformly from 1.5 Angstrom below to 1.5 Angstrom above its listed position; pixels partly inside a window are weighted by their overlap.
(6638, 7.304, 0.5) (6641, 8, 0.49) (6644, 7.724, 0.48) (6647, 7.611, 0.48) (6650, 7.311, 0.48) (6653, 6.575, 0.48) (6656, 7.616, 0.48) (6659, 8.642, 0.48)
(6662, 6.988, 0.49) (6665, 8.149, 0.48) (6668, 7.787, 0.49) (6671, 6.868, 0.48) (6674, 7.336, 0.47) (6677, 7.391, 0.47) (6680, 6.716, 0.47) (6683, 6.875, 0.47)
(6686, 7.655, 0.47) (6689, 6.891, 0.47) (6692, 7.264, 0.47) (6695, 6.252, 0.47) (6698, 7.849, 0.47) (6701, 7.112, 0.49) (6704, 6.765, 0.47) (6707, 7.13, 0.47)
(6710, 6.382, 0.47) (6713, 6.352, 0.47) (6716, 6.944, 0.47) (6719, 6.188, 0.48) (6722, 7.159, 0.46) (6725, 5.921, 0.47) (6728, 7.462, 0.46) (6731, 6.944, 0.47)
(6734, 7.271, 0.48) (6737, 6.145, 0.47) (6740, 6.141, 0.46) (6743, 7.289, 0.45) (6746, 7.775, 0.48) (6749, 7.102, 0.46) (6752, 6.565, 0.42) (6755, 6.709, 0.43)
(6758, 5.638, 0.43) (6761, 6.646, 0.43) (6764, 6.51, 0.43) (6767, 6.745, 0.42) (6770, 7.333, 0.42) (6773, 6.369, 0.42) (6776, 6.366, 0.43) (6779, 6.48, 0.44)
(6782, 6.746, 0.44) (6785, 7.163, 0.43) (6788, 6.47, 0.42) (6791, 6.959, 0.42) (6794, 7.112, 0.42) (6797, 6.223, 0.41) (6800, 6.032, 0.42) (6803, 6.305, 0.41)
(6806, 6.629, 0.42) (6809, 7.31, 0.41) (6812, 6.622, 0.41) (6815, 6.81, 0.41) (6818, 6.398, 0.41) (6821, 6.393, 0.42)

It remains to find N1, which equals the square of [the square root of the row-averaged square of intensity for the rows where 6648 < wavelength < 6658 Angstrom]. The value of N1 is 52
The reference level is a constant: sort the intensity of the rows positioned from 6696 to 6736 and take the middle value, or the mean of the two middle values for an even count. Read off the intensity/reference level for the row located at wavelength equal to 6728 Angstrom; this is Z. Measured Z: 1.07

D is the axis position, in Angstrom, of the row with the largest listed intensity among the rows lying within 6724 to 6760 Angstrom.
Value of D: 6746 Angstrom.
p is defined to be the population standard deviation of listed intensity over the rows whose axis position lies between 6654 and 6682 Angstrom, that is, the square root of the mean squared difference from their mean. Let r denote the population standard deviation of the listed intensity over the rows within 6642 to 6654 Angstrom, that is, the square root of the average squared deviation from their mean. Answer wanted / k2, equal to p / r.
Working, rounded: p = 0.59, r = 0.45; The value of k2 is 1.32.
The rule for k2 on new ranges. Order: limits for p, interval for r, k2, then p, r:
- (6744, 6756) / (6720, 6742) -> 0.80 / 0.47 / 0.59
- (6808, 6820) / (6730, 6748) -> 0.56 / 0.34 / 0.61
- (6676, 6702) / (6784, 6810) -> 1.07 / 0.46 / 0.44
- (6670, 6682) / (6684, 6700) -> 0.51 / 0.29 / 0.57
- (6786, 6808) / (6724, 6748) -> 0.55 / 0.36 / 0.66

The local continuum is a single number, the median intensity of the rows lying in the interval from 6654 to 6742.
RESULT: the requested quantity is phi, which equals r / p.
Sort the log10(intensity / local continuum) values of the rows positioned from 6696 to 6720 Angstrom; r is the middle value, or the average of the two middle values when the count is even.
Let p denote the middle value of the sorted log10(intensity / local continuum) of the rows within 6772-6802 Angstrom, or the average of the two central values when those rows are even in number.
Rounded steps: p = -0.03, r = -0.008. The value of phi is 0.3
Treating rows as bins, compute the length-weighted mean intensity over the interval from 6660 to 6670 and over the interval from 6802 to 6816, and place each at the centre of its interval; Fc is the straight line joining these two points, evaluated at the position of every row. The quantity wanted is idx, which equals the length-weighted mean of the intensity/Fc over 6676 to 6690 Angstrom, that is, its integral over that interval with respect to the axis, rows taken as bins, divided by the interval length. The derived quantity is 0.94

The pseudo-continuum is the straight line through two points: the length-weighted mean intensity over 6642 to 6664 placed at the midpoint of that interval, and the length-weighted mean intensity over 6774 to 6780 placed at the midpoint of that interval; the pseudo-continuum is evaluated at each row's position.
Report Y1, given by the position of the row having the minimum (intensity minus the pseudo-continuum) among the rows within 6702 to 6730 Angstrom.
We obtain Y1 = 6725 Angstrom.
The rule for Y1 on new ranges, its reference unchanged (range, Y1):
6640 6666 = 6653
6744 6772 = 6758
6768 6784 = 6773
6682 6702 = 6695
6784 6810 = 6800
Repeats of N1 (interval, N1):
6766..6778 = 45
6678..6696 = 48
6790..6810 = 44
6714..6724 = 46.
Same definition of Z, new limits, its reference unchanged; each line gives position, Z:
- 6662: 1.01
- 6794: 1.02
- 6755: 0.97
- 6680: 0.97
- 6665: 1.17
